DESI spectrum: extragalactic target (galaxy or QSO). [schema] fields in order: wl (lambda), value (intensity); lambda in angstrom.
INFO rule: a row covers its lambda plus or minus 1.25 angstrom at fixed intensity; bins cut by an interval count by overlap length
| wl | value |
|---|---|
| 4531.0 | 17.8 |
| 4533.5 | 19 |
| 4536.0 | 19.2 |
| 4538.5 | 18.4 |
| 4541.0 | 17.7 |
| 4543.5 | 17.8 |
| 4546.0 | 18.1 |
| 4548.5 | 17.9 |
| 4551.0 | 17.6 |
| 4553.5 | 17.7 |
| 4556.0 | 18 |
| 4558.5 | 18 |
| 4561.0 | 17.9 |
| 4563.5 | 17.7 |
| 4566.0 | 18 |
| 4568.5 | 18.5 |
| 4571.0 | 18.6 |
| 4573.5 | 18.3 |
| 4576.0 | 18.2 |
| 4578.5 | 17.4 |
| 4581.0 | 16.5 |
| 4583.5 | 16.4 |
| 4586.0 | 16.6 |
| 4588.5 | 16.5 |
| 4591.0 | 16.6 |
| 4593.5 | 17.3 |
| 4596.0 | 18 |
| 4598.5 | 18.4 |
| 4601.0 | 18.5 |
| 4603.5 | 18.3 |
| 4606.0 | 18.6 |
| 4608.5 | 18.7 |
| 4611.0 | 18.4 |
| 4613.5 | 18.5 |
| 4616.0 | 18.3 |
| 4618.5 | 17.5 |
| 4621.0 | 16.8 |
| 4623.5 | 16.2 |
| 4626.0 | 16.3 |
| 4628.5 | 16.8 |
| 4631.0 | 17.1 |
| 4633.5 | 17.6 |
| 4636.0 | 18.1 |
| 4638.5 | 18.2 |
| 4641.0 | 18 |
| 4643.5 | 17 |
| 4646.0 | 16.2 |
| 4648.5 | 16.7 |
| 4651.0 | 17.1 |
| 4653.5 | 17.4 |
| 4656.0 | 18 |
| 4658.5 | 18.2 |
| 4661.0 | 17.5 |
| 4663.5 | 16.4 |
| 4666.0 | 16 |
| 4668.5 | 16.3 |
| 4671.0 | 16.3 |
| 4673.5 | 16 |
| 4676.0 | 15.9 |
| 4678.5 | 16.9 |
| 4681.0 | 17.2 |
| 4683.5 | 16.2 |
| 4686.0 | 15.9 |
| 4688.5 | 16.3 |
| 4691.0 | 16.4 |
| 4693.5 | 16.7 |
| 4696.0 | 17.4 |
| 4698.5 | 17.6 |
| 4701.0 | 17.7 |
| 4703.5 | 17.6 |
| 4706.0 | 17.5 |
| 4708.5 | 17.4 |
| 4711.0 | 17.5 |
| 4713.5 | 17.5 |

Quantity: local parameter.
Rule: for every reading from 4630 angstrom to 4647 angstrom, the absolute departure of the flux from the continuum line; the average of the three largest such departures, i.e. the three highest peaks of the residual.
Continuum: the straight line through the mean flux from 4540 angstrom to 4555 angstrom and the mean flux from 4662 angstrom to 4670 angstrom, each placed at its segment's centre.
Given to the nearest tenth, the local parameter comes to 1.5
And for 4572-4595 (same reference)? 0.9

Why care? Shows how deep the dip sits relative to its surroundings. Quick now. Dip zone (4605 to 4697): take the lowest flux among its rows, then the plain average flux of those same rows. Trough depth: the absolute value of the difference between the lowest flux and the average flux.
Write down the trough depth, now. 1.21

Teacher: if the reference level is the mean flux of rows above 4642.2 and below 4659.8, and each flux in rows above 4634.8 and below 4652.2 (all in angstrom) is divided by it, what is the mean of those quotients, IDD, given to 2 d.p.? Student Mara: 1.01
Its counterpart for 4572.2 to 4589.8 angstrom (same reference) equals 0.99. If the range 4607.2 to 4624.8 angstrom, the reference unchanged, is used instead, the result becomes 1.03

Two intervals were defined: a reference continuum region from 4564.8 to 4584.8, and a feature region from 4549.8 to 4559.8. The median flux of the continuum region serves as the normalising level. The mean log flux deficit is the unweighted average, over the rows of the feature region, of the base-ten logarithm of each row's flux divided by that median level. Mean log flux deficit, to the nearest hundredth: -0.01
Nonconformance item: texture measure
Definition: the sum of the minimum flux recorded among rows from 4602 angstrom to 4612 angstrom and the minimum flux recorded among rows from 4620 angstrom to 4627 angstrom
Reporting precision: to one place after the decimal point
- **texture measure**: 34.5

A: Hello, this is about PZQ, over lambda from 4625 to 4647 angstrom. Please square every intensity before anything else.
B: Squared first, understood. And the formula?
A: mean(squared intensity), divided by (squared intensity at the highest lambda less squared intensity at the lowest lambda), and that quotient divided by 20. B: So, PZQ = -4.6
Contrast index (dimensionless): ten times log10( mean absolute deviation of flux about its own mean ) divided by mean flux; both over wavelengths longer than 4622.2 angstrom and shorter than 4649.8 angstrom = -0.117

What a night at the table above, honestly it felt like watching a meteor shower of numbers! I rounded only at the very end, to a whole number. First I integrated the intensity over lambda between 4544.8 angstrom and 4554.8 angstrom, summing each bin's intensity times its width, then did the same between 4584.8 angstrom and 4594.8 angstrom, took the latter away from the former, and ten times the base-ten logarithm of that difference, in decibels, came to 10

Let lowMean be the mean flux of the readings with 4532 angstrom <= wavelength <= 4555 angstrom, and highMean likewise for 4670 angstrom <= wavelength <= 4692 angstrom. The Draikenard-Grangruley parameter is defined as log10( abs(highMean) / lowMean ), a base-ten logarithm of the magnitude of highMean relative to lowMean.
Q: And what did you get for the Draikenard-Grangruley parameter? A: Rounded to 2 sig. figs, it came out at -0.046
